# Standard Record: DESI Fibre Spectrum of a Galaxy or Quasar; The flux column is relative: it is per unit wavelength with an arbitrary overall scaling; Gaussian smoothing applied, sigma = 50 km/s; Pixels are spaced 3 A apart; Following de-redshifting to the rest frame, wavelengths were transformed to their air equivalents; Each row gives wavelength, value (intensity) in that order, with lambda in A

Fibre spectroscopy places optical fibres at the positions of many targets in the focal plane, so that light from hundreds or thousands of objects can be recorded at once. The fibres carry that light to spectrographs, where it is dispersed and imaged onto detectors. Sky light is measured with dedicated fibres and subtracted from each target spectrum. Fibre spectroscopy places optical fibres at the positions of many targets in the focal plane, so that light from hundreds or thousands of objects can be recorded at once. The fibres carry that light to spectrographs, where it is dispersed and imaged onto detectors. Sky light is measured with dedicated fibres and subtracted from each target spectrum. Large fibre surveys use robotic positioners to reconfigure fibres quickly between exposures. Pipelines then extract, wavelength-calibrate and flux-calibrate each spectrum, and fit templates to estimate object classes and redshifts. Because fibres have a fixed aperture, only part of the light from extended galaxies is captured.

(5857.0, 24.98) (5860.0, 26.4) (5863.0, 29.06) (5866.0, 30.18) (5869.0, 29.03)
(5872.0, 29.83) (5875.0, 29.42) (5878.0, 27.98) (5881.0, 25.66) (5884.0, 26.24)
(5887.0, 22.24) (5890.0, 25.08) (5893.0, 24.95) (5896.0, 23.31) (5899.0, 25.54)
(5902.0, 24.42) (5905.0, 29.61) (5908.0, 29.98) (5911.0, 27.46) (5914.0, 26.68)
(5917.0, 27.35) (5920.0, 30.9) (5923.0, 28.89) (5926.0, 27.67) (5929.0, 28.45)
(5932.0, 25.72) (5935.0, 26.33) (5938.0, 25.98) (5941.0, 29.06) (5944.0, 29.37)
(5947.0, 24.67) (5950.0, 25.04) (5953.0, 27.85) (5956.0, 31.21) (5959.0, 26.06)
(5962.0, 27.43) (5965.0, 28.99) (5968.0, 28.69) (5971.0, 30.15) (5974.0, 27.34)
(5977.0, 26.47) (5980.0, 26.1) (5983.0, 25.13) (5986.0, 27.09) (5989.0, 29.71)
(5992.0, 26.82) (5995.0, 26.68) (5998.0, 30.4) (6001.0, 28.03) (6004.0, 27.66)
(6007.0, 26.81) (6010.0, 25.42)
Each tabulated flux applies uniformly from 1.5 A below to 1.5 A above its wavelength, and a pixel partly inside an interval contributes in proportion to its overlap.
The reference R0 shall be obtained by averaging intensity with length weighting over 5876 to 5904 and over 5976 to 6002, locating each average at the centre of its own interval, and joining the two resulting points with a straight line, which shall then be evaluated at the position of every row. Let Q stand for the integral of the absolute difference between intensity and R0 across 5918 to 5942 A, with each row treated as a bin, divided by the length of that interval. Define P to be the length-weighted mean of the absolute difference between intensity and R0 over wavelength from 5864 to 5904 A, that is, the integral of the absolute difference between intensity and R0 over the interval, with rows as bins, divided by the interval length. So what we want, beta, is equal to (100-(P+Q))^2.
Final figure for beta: 9151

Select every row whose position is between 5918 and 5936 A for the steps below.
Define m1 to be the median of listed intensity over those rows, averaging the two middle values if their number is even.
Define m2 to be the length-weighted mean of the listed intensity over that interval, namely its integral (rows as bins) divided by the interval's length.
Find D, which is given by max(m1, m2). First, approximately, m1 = 28.1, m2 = 28.0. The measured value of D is 28.1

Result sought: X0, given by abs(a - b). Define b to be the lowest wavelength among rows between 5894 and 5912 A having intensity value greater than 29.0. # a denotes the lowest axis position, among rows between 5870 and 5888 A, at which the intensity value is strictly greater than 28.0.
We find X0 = 33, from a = 5872.0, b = 5905.0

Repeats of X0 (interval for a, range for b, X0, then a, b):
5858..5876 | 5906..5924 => 45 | 5863.0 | 5908.0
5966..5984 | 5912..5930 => 48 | 5968.0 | 5920.0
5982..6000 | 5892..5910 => 84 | 5989.0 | 5905.0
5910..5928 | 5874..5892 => 45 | 5920.0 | 5875.0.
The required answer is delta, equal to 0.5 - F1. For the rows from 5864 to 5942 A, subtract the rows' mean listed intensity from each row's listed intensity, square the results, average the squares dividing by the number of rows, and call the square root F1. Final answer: -1.72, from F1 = 2.22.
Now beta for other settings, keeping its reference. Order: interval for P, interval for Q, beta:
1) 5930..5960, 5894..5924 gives 9215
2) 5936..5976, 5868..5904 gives 9237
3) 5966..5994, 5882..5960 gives 9362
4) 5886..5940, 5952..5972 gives 9254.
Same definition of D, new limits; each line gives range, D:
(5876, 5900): 25.3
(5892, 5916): 26.5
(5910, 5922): 28.2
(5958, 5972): 28.7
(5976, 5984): 26.1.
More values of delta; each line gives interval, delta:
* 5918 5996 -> -1.28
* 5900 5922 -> -1.58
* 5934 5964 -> -1.48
